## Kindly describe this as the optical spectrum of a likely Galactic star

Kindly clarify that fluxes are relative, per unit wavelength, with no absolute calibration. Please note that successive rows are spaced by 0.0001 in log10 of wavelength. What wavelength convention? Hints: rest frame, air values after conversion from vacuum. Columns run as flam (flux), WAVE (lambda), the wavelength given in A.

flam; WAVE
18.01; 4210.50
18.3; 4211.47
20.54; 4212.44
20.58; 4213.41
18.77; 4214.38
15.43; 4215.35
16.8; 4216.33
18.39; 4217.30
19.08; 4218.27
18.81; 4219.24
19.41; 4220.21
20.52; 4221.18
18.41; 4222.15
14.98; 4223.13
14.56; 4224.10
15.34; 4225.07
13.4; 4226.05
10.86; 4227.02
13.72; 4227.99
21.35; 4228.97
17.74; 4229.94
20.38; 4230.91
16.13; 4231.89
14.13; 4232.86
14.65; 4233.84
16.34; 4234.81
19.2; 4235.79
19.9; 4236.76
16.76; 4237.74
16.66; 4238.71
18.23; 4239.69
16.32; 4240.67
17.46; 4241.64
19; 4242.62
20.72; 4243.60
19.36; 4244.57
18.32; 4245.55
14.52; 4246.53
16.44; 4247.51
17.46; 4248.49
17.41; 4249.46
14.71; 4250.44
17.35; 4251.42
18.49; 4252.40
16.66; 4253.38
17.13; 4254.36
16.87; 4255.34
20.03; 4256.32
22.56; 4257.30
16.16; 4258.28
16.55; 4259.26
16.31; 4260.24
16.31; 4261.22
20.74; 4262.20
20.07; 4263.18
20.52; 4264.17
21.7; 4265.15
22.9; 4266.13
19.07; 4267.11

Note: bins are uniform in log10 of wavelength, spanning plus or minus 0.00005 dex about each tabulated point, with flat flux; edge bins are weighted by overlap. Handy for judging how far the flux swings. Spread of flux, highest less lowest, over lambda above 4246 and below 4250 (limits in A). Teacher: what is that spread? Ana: 2.9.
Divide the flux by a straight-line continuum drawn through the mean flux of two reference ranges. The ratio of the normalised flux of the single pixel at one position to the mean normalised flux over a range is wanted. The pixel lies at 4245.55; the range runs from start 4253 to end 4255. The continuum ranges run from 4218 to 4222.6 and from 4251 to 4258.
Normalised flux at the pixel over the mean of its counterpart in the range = 1.07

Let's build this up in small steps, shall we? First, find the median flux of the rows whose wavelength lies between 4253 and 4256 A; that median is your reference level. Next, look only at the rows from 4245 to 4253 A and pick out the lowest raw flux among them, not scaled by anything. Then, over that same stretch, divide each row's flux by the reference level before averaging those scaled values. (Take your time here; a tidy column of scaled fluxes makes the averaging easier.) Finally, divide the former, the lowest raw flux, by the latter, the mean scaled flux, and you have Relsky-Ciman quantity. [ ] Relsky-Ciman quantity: 14.5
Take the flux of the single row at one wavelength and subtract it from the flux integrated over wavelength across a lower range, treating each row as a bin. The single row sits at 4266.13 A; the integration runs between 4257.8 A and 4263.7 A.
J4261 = 81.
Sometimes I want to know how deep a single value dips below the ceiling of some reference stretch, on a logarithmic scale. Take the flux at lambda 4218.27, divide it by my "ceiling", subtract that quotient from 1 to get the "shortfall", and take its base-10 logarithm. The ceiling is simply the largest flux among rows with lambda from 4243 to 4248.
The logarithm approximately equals -1.10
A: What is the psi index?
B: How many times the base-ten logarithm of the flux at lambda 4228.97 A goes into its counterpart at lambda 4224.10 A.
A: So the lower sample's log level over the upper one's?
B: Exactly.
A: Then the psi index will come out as 0.87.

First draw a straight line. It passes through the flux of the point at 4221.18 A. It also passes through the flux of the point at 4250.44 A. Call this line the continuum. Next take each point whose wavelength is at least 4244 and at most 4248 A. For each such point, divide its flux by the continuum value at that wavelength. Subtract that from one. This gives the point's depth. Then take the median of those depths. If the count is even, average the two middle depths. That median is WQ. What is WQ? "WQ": -0.12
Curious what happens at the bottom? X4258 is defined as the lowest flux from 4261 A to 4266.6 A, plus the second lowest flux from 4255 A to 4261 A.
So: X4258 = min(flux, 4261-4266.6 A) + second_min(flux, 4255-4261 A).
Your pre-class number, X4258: 32.6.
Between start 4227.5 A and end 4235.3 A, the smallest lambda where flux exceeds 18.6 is 4228.97 A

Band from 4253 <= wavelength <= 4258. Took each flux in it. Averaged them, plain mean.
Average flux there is 18.6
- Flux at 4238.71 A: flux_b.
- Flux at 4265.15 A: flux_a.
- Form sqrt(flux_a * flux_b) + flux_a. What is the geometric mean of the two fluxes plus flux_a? 41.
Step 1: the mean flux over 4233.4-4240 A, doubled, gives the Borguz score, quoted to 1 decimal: 34.8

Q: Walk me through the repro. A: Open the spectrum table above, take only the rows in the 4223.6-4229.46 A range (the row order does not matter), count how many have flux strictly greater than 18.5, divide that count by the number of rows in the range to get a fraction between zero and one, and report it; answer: 0.2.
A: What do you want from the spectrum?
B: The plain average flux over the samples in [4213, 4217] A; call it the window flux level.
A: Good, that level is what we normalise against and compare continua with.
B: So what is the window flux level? 18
